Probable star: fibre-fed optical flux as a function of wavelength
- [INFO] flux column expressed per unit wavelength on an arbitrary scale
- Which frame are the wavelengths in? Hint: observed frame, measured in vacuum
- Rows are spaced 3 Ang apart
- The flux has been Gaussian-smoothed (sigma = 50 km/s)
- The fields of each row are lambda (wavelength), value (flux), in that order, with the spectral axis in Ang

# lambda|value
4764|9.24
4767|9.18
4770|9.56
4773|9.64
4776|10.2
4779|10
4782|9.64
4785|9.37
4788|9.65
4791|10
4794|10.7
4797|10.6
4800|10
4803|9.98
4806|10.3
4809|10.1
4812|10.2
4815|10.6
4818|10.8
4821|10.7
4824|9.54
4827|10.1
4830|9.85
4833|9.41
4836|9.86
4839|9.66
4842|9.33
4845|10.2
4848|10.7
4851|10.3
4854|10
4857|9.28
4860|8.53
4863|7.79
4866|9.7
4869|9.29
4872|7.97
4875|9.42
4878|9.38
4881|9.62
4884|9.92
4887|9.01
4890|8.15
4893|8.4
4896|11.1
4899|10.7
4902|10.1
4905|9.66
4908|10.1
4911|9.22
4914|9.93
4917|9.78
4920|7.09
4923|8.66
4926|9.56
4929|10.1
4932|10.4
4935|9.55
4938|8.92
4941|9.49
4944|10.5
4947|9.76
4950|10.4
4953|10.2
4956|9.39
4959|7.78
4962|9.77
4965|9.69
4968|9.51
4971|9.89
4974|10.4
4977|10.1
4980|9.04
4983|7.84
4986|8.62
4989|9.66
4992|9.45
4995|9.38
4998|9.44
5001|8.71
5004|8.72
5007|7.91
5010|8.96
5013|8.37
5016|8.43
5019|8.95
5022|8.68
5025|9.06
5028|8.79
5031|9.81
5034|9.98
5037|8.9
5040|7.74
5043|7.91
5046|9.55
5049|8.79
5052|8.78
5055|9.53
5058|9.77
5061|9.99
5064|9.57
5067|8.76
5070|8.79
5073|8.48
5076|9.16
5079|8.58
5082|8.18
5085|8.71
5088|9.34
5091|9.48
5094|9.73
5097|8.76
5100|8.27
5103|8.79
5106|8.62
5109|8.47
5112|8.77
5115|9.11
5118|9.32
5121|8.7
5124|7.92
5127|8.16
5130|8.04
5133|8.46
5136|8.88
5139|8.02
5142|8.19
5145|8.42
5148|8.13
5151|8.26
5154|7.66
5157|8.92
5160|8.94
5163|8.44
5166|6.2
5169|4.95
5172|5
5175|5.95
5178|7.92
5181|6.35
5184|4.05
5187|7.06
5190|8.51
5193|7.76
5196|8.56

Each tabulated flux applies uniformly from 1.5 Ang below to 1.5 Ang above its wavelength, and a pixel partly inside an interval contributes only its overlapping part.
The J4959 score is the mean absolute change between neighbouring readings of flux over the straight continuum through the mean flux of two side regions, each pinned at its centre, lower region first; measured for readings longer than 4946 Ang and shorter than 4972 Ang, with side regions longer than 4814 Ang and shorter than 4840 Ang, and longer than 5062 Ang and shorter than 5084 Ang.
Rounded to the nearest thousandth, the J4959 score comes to 0.078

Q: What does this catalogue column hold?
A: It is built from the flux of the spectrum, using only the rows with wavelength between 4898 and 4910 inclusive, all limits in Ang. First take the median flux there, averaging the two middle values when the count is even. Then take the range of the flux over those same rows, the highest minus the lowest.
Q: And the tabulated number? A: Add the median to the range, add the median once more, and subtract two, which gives 19.2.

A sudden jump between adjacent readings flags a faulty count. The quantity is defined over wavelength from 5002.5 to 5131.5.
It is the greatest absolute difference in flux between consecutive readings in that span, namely 1.6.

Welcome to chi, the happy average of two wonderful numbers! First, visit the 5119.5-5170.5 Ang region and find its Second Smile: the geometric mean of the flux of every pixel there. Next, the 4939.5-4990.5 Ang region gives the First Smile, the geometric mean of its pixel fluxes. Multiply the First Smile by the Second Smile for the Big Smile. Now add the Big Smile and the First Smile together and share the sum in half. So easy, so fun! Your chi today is 42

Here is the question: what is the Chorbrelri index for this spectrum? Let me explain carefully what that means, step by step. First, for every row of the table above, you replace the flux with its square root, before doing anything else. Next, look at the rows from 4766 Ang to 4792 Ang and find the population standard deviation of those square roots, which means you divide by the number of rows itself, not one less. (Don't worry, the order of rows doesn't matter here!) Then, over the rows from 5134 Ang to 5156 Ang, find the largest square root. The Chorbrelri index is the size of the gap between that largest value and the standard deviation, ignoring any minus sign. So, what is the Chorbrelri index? 2.93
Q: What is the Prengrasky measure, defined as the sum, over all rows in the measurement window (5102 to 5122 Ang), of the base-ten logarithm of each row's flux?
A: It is 6.62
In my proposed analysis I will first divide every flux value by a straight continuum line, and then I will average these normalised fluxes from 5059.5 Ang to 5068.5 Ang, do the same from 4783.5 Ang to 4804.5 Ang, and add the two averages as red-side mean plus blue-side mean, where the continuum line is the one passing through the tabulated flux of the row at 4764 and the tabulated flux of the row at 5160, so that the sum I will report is 2.14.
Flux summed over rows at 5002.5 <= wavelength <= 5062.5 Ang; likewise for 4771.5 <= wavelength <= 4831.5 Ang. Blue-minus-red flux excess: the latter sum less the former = 23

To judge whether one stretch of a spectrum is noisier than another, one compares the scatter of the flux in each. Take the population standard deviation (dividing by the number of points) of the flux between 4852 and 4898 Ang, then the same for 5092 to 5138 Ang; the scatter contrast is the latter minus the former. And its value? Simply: -0.4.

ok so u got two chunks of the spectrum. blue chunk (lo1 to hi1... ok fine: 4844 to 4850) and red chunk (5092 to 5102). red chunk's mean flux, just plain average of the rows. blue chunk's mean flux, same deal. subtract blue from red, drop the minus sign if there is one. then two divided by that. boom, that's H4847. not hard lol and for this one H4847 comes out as 1.3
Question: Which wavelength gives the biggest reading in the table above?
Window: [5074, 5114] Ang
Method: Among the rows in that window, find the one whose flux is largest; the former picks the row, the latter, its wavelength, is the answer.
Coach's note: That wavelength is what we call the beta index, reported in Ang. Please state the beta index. 5094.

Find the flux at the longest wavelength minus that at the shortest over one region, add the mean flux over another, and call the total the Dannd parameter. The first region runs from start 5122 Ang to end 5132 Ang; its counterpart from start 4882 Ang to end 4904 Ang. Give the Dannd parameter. 9.7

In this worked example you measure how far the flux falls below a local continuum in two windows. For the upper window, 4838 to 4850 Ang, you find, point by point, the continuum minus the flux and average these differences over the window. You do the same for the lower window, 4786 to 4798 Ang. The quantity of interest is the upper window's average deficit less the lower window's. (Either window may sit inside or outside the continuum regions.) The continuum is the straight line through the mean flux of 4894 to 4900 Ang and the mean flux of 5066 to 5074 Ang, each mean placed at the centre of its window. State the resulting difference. -0.4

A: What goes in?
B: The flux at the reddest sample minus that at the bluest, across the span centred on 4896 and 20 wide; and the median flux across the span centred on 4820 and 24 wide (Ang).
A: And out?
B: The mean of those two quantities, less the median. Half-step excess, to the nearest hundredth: -4.75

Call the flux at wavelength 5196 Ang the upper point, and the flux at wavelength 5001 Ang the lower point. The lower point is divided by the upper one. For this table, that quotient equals 1.02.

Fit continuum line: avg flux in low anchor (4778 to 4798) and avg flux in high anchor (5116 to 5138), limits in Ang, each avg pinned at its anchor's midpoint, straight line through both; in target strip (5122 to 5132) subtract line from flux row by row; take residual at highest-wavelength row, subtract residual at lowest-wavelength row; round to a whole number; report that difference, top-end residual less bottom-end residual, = 0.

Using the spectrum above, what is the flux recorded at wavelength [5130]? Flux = 8.04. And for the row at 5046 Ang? 9.55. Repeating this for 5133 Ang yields 8.46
